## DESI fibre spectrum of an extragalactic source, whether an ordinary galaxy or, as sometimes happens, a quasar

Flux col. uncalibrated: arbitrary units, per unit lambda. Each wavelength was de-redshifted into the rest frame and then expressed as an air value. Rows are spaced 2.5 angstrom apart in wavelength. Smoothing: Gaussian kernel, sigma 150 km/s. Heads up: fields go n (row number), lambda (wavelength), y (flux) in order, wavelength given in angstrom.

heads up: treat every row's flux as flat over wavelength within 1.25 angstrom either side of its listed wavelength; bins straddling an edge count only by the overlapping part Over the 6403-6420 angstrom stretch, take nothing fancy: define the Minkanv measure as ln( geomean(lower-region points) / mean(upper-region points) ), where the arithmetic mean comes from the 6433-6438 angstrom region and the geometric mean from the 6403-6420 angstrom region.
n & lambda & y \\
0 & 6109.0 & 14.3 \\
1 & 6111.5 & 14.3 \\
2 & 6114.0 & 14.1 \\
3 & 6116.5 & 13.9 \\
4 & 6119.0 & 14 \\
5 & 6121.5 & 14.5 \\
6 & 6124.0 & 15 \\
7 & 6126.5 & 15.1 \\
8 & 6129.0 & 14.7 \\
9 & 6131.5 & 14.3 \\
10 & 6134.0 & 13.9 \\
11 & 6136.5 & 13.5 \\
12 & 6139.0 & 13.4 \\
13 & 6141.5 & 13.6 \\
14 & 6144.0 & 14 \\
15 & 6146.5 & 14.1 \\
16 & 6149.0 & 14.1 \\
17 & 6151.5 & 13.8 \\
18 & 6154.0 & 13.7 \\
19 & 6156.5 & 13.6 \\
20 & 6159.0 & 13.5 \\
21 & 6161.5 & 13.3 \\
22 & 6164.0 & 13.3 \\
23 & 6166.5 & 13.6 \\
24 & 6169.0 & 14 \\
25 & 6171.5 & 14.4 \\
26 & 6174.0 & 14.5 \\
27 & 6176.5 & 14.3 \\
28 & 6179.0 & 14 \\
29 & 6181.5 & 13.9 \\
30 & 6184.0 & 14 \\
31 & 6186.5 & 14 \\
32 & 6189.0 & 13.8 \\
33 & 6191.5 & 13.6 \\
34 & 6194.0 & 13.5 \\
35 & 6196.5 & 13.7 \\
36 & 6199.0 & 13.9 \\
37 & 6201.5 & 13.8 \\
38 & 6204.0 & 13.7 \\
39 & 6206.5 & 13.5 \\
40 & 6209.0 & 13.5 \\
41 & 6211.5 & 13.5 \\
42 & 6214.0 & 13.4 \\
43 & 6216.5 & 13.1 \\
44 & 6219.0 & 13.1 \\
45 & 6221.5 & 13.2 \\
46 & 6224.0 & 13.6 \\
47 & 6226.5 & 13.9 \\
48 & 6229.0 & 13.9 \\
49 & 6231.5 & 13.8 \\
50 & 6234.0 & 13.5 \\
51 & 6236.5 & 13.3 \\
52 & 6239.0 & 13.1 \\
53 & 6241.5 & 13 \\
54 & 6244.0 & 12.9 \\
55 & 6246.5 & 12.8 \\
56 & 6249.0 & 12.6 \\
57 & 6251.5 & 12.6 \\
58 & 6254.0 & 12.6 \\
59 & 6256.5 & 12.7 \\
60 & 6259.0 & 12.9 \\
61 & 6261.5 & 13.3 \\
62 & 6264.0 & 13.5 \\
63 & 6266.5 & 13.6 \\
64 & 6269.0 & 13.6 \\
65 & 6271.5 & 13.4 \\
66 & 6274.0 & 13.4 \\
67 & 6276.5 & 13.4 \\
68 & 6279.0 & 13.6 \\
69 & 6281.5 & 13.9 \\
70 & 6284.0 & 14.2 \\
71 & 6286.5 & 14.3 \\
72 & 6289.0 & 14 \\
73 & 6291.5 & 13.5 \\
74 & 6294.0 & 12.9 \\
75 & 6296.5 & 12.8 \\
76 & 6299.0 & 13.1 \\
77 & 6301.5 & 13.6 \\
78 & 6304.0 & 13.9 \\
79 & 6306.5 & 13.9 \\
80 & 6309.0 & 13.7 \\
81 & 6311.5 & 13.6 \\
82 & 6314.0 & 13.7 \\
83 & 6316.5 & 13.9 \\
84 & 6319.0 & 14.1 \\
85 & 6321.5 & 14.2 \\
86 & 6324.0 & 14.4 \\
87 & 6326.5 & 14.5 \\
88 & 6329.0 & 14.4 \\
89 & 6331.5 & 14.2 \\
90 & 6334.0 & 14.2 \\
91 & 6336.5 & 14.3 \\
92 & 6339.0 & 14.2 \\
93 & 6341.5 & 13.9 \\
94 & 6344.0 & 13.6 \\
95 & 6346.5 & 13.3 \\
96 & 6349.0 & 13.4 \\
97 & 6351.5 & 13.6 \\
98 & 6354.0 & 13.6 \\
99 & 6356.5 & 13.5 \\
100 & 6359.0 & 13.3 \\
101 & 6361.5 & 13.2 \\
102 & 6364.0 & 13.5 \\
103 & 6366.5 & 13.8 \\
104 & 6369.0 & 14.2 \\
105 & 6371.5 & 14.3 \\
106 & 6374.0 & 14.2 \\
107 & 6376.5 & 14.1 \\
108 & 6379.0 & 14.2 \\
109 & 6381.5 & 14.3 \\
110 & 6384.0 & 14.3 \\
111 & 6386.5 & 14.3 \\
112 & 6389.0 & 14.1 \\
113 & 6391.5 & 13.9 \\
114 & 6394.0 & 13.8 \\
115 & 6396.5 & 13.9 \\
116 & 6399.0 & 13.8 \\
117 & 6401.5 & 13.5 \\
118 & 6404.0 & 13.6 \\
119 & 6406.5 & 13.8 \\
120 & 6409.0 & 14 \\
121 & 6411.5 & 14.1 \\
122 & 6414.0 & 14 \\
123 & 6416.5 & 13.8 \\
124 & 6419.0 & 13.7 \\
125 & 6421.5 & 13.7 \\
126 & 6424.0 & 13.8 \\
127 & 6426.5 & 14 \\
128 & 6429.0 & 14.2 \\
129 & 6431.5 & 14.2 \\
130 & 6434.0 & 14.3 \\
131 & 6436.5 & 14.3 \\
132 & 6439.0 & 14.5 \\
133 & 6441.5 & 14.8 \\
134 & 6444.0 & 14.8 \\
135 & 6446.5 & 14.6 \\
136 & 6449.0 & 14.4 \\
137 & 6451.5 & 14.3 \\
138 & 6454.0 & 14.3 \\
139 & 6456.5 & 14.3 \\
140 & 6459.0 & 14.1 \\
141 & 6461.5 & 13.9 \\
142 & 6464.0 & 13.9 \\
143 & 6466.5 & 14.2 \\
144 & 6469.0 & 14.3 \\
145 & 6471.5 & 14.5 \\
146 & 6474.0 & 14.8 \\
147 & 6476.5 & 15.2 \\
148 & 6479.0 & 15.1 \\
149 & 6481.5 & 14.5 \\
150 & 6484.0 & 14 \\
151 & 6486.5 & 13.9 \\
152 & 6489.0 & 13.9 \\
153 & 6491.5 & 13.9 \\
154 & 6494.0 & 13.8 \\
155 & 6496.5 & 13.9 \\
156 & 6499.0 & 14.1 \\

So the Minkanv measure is -0.03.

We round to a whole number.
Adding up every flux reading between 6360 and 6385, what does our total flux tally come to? 140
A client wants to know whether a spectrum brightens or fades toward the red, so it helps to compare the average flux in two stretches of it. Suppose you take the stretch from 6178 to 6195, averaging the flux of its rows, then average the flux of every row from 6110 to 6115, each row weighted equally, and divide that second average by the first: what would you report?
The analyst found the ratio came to 1.027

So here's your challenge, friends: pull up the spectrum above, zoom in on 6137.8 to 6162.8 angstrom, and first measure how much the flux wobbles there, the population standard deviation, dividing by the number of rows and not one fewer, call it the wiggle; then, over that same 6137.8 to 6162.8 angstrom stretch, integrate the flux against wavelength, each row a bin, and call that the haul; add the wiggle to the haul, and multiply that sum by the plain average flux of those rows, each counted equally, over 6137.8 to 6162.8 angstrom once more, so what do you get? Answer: 4703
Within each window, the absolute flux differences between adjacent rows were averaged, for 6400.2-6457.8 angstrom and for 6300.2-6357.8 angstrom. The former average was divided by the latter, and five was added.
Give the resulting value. 5.79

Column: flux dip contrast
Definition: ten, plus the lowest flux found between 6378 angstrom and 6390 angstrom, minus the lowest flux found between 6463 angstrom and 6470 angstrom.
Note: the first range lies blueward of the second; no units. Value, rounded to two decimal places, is 10.20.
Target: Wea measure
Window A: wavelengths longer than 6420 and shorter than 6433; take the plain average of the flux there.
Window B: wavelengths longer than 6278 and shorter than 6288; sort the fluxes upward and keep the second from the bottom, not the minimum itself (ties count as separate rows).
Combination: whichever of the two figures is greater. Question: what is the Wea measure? 14.0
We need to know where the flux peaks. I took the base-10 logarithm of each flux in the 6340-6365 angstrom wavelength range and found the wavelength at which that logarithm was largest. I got 6341.5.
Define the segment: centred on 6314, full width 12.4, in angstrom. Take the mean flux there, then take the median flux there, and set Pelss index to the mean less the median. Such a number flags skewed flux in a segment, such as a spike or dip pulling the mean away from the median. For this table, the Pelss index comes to 0.10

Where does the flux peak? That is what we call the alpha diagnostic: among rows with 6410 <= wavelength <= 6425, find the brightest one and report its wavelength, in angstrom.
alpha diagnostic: 6411.5 angstrom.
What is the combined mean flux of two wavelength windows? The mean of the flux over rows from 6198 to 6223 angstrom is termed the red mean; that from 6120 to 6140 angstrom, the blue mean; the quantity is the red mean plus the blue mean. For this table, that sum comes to 27.8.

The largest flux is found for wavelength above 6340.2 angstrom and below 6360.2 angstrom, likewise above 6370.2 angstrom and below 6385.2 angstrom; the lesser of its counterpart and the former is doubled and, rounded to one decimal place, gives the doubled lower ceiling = 27.8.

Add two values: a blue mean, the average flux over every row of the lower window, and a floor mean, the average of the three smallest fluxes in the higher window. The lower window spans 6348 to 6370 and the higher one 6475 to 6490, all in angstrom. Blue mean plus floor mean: 27.5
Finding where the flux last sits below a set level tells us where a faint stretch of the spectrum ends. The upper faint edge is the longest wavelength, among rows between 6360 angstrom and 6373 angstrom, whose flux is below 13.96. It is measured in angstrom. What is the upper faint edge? 6366.5 angstrom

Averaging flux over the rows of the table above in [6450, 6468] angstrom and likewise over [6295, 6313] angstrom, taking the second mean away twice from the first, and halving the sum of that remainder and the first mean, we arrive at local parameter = 0.6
